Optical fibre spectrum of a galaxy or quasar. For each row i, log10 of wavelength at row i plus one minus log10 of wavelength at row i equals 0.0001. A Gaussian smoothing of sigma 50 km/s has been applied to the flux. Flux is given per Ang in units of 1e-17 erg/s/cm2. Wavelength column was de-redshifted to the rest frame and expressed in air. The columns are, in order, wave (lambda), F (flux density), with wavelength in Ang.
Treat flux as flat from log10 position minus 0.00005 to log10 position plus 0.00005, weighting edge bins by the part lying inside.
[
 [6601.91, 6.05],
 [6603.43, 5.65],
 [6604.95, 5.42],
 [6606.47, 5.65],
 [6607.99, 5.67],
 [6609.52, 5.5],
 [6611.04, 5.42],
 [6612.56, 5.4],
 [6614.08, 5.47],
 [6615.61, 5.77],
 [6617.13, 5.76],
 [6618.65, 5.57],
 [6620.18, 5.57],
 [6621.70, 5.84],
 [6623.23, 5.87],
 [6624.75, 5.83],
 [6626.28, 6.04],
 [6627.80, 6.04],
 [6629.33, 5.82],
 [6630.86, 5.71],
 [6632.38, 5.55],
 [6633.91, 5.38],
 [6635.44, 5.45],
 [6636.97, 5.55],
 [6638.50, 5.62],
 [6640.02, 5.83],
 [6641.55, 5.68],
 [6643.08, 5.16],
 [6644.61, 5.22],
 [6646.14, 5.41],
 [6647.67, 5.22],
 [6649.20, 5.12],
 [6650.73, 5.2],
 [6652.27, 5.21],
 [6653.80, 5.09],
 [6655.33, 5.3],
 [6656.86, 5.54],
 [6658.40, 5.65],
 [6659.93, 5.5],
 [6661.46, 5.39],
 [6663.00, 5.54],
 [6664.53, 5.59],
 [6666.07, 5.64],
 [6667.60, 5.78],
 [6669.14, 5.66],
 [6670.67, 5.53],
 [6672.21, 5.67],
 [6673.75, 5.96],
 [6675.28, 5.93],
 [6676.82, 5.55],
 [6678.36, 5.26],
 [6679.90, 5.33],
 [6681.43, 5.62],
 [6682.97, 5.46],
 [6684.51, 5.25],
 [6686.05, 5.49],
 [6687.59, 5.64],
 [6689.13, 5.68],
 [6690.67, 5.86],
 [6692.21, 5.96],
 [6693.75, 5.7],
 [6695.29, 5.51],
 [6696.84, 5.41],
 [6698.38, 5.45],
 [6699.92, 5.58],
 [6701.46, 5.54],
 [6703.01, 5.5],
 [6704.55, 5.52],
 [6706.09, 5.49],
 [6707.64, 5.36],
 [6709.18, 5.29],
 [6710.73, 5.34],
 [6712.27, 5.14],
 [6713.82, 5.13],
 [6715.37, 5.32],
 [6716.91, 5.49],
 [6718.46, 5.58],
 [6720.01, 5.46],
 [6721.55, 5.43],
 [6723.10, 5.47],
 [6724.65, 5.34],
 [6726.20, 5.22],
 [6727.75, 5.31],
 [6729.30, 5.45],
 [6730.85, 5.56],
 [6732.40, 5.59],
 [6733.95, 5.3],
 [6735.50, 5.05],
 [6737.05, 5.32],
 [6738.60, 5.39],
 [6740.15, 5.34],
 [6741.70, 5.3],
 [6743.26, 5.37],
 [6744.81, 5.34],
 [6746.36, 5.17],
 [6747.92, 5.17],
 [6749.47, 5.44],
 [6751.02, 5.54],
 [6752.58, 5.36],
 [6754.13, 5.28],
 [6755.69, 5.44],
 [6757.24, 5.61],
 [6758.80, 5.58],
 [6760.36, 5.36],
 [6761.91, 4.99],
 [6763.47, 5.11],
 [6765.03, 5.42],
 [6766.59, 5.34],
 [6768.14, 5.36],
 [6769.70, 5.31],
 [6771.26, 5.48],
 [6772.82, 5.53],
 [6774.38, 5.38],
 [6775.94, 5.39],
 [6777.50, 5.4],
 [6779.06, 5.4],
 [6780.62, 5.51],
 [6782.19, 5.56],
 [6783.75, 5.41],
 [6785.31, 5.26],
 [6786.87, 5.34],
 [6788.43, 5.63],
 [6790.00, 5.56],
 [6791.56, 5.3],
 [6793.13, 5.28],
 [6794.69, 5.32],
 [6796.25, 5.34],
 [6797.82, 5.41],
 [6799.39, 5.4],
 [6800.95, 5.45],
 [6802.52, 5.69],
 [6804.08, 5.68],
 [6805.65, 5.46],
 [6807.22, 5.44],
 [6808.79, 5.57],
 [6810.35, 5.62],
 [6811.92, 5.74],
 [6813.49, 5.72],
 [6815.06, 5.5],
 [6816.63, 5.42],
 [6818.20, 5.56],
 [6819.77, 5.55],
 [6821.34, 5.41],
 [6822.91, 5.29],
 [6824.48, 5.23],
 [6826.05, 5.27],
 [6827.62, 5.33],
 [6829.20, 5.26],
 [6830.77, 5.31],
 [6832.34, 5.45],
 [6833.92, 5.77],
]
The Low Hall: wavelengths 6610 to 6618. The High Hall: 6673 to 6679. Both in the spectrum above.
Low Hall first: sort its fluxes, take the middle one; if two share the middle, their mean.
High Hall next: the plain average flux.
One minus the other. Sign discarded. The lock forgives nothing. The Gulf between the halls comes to 0.21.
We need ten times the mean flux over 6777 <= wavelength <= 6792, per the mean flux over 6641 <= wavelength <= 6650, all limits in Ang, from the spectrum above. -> 10.3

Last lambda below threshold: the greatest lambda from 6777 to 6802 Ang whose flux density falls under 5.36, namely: 6796.25 Ang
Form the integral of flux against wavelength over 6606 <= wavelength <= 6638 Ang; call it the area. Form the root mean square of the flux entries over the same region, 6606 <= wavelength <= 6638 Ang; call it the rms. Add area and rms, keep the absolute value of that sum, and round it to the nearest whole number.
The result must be 187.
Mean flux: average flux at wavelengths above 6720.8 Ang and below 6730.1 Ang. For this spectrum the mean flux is 5.37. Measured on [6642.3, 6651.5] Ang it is 5.22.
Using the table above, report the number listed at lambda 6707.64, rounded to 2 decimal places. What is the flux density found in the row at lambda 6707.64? 5.36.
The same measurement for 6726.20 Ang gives 5.22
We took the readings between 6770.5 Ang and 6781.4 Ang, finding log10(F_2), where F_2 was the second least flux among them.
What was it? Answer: 0.732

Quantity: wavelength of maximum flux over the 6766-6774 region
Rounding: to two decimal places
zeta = 6772.82 Ang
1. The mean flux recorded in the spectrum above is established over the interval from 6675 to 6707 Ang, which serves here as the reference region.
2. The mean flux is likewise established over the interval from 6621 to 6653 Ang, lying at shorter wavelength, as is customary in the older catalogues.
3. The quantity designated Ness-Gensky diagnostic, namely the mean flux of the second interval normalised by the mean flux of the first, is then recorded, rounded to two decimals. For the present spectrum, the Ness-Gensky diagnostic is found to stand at 1.00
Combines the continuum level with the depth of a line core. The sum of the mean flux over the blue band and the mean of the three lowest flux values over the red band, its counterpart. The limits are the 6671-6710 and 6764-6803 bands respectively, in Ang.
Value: 10.8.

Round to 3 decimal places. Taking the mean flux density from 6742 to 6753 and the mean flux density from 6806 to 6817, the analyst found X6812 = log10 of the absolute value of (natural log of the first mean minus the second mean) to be 0.591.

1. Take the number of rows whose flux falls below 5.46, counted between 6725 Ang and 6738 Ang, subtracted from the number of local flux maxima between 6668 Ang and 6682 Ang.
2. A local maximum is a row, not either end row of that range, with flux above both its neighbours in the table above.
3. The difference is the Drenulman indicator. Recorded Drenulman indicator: -5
